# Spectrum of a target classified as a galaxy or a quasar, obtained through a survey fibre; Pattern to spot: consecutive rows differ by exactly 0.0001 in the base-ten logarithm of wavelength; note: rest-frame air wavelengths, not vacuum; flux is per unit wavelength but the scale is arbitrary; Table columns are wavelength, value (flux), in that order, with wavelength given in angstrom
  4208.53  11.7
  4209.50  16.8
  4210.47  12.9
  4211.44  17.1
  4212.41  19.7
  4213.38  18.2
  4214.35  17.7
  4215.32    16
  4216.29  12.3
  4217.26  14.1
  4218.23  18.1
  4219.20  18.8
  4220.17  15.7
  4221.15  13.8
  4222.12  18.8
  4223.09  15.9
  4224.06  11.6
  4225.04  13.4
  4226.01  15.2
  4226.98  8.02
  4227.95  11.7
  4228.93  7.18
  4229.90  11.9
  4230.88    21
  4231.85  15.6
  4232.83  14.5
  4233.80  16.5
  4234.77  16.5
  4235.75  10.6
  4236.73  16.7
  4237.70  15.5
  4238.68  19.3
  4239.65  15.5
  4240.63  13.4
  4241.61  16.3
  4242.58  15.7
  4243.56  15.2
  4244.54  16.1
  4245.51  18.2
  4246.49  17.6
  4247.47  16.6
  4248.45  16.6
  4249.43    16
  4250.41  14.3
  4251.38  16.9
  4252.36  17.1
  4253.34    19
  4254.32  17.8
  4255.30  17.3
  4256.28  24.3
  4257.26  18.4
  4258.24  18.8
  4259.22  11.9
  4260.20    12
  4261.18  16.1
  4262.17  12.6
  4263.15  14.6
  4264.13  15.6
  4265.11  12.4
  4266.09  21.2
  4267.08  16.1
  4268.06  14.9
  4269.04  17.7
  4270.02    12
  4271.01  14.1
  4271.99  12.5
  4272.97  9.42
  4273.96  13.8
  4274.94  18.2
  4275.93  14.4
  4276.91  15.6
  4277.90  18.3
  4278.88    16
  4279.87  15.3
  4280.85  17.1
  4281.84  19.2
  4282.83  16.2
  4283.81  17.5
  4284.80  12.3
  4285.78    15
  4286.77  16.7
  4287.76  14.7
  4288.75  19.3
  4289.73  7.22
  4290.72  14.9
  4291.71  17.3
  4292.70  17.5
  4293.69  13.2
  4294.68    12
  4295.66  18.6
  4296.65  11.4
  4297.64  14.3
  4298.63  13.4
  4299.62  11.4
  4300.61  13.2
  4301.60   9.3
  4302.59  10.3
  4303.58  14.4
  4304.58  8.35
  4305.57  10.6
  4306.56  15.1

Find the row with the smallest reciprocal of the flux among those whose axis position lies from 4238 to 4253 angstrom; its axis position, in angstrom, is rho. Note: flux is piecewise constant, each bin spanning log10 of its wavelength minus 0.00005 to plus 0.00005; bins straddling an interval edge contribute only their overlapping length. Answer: 4238.68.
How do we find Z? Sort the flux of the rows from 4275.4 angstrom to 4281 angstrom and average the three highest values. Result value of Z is 17.1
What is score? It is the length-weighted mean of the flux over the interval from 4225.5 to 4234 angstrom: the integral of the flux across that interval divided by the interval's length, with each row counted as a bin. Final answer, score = 13.4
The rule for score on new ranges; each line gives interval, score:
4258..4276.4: 14.6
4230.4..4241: 15.9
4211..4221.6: 16.5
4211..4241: 15.2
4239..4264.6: 16.3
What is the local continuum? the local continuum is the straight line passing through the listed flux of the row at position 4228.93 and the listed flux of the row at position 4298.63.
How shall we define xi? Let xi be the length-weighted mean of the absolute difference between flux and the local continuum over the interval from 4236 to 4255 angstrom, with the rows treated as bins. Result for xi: 7.8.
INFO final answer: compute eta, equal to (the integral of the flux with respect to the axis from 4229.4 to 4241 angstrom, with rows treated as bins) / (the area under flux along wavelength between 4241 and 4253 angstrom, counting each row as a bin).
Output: 0.92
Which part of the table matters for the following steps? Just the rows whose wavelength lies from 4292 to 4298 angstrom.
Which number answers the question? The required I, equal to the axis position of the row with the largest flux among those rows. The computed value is 4295.66 angstrom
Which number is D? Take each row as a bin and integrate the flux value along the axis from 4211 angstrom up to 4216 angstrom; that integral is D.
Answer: 88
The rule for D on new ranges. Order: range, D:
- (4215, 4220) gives 79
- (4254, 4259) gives 95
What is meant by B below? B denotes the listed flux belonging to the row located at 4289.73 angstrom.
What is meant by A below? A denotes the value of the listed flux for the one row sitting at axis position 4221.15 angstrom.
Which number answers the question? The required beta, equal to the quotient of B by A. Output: 0.52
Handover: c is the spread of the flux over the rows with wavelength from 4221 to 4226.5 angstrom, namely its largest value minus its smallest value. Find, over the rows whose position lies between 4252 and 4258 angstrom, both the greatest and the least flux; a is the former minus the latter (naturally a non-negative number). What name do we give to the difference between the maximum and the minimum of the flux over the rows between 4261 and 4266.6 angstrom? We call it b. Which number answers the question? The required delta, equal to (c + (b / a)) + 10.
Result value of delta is 18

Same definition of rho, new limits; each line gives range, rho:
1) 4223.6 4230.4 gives 4226.01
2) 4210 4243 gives 4230.88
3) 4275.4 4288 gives 4281.84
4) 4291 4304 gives 4295.66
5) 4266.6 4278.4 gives 4277.90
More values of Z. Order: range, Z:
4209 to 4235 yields 19.8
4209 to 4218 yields 18.5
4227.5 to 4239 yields 19.0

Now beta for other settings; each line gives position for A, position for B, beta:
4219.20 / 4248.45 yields 0.88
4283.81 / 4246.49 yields 1.01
